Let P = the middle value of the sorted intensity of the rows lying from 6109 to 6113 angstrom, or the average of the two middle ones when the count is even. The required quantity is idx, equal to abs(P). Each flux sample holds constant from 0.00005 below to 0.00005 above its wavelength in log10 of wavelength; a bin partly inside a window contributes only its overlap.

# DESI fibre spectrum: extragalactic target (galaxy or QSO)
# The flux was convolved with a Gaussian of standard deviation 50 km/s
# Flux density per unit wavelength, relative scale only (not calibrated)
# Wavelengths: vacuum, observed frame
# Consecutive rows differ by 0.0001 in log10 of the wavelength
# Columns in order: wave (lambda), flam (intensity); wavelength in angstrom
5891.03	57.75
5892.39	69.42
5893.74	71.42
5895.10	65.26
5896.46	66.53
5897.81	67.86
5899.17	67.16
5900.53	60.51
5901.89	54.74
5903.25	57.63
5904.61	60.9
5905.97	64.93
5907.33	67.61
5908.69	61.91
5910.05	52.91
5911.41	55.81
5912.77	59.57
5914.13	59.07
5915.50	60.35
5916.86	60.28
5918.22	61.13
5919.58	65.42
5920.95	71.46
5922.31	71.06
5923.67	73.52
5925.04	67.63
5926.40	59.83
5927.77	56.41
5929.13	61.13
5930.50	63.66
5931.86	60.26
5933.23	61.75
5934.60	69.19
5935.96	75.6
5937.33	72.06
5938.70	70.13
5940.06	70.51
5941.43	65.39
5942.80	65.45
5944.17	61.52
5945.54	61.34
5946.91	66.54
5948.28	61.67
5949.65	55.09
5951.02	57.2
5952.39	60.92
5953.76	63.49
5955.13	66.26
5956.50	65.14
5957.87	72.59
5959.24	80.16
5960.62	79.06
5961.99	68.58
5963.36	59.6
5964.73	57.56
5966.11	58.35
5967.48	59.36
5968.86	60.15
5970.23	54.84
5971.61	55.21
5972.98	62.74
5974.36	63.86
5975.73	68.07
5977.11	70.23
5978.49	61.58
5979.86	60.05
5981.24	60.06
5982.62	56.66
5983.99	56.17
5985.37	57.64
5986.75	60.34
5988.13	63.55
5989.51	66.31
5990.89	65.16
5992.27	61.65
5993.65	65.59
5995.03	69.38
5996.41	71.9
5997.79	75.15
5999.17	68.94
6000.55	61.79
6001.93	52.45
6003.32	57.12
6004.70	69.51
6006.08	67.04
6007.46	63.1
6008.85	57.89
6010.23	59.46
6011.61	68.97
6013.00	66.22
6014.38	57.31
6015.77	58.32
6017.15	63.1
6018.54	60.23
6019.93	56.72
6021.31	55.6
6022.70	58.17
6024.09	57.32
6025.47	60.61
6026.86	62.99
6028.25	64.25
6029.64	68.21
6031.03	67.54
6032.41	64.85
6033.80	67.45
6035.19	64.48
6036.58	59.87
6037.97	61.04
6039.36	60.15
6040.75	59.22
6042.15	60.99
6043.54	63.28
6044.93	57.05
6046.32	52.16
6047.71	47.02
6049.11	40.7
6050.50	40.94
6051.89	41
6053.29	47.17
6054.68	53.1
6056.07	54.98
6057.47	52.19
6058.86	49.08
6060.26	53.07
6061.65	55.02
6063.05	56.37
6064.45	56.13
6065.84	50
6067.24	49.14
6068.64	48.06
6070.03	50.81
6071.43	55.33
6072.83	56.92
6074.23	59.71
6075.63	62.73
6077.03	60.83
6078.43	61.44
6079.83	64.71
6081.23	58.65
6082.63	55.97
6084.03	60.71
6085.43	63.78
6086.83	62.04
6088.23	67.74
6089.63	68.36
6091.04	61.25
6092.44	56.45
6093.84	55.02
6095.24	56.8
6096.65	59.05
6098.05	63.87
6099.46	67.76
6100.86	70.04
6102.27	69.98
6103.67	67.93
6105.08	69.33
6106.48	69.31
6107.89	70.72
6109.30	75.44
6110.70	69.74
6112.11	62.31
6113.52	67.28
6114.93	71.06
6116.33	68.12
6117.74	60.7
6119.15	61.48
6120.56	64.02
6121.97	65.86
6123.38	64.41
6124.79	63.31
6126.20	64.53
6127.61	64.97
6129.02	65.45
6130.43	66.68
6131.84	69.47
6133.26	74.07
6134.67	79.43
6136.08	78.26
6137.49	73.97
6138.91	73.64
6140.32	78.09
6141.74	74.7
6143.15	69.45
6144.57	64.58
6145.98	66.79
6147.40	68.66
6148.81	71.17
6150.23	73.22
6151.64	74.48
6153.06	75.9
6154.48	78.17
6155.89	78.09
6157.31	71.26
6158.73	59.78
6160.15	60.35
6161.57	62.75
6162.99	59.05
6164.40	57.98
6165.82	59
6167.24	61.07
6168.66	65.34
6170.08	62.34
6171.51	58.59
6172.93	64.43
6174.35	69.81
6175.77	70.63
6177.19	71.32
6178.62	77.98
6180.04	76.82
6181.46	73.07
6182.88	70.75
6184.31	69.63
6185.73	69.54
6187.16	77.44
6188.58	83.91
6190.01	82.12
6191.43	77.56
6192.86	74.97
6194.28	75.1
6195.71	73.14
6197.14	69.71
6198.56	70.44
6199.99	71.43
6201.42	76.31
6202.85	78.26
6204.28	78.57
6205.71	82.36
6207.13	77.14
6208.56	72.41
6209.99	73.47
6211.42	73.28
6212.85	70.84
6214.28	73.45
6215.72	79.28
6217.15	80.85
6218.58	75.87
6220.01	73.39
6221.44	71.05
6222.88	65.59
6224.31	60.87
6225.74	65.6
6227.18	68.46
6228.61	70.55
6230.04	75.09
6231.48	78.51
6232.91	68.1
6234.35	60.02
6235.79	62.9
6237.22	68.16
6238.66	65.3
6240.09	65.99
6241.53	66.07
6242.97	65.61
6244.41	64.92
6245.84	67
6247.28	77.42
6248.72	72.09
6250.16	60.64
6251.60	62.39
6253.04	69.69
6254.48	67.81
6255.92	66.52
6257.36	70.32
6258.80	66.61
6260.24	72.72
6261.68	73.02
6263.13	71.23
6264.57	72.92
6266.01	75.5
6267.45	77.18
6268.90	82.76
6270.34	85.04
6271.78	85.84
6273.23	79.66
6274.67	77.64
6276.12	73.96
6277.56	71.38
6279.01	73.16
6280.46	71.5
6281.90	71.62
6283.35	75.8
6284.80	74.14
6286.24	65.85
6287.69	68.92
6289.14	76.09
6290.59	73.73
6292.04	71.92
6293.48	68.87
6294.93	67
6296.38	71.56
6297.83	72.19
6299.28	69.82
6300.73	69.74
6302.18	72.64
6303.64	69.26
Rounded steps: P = 70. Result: 70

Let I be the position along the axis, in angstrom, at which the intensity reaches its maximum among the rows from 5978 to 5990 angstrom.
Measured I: 5989.51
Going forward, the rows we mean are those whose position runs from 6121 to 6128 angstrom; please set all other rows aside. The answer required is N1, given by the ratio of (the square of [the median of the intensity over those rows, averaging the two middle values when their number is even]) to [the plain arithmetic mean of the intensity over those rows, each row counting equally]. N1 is 64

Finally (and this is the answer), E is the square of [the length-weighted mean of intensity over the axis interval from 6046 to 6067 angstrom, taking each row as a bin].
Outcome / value 2487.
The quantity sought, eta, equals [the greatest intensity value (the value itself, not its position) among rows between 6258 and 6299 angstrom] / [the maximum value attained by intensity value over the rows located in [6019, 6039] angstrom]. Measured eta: 1.26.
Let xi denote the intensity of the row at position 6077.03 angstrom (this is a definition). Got 60.83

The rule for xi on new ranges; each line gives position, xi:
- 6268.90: 82.76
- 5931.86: 60.26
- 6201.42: 76.31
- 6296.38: 71.56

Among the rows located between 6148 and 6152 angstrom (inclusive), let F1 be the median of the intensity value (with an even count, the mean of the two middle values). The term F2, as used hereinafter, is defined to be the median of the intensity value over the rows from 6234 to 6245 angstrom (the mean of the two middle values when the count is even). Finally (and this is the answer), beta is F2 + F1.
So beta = 139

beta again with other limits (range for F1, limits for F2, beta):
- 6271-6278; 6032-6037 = 142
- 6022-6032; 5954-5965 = 130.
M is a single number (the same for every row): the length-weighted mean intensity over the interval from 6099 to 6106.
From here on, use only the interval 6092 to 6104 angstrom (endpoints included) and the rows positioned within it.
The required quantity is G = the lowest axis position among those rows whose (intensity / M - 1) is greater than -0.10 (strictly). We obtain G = 6098.05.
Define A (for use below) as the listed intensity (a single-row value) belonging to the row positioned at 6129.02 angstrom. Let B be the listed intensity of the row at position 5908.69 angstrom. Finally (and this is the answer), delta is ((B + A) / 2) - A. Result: -2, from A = 65.45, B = 61.91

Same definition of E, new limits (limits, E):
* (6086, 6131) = 4270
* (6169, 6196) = 5253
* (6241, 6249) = 4725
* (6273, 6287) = 5365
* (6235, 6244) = 4301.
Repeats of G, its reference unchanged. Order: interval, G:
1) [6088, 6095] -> 6088.23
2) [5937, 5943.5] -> 5937.33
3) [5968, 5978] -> 5972.98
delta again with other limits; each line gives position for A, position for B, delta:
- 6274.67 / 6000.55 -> -8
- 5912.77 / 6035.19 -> 2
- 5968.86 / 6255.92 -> 3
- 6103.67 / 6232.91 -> 0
